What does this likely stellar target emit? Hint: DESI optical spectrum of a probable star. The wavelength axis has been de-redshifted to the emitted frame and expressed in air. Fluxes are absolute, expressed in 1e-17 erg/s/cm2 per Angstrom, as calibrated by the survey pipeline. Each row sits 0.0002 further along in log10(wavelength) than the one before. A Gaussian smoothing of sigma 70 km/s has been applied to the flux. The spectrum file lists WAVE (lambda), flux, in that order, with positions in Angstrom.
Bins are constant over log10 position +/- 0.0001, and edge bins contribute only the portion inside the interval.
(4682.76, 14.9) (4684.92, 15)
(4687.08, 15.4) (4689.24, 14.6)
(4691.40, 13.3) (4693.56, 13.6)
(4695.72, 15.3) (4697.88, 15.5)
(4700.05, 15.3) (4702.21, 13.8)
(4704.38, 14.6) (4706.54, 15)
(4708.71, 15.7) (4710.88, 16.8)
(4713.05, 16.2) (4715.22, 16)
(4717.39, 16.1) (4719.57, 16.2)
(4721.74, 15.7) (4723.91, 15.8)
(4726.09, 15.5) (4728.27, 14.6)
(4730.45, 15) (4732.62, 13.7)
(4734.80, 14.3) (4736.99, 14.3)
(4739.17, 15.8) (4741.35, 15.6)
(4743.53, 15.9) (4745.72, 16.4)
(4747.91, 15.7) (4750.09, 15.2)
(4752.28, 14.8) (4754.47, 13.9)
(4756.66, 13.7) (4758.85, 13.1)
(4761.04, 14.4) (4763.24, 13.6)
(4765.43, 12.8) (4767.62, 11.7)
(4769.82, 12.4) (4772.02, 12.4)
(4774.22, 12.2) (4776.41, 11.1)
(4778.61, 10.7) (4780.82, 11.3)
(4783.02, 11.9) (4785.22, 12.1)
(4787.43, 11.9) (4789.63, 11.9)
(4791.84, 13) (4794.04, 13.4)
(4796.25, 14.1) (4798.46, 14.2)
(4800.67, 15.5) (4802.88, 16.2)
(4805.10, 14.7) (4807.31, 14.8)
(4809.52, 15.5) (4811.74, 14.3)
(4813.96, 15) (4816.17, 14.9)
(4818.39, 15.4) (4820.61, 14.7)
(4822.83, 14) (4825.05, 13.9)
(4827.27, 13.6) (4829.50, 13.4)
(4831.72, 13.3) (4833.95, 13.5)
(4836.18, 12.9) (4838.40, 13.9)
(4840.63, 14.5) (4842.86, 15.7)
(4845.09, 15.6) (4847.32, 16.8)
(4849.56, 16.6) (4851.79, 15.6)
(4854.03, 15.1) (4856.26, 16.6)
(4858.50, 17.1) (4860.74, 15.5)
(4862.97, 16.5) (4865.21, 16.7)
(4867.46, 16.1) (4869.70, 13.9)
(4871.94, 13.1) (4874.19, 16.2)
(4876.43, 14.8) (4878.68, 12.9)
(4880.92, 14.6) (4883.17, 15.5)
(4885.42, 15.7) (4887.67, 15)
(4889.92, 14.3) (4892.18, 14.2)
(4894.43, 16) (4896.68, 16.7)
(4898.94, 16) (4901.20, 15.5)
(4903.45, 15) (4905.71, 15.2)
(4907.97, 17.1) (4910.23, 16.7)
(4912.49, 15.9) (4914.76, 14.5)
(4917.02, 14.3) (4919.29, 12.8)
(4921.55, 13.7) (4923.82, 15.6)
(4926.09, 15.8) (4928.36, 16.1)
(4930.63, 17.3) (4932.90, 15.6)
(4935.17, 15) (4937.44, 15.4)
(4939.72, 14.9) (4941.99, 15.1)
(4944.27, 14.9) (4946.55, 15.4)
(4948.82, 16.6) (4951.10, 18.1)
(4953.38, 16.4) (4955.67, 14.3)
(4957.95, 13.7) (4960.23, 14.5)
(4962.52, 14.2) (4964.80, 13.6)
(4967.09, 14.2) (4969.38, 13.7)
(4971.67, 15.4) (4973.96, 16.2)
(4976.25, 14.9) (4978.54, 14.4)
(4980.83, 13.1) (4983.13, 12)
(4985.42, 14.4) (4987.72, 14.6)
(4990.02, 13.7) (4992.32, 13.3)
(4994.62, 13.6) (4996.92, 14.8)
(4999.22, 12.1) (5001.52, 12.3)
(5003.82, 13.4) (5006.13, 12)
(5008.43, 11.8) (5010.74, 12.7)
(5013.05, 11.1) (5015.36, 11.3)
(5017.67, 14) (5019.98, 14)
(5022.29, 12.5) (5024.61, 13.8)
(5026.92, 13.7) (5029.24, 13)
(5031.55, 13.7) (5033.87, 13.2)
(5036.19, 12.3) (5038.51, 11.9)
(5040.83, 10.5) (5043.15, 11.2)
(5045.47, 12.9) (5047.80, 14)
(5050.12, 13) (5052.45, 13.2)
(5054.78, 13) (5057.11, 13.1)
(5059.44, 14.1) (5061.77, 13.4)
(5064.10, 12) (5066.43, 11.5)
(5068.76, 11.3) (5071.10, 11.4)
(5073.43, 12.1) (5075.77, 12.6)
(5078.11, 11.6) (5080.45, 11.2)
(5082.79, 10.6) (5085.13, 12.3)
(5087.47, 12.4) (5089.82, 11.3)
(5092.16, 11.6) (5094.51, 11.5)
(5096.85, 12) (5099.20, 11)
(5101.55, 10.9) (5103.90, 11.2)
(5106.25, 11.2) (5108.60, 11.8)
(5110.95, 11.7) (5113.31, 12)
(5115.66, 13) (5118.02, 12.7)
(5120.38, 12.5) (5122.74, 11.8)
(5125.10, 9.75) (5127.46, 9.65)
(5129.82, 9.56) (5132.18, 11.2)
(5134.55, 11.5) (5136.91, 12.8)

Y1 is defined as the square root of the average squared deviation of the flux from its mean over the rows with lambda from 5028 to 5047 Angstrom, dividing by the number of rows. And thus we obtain 1.01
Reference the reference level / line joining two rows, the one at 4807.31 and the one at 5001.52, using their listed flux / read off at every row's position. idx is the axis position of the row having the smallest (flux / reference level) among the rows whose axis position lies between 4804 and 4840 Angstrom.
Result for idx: 4836.18 Angstrom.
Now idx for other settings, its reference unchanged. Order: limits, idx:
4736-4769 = 4767.62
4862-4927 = 4878.68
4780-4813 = 4780.82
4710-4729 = 4728.27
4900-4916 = 4914.76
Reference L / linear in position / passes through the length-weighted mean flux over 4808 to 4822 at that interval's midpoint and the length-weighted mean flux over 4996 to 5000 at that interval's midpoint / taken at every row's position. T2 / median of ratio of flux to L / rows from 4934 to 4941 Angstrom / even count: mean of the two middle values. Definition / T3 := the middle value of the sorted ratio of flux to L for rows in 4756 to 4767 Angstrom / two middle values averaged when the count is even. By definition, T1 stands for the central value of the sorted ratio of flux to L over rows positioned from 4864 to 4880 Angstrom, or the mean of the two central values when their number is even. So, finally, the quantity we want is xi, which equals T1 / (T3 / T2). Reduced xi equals 1.24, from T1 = 1.02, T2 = 1.07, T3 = 0.89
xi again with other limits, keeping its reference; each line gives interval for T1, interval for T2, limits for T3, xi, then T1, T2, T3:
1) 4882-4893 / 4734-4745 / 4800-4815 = 1.05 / 1.04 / 1.00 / 1.00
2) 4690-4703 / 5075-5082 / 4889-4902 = 0.75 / 0.92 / 0.90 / 1.10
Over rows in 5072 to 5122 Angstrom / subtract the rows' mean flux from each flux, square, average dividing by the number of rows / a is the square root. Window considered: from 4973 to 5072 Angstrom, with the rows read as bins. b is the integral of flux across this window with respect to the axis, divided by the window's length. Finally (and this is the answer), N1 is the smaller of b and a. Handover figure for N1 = 0.64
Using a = 0.6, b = 13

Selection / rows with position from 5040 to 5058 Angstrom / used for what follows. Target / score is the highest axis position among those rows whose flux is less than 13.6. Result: 5057.11 Angstrom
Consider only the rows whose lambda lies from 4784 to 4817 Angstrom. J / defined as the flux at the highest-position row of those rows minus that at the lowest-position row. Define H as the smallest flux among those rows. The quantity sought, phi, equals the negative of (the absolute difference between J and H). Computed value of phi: -9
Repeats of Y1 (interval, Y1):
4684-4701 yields 0.80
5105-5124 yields 0.56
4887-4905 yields 0.82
